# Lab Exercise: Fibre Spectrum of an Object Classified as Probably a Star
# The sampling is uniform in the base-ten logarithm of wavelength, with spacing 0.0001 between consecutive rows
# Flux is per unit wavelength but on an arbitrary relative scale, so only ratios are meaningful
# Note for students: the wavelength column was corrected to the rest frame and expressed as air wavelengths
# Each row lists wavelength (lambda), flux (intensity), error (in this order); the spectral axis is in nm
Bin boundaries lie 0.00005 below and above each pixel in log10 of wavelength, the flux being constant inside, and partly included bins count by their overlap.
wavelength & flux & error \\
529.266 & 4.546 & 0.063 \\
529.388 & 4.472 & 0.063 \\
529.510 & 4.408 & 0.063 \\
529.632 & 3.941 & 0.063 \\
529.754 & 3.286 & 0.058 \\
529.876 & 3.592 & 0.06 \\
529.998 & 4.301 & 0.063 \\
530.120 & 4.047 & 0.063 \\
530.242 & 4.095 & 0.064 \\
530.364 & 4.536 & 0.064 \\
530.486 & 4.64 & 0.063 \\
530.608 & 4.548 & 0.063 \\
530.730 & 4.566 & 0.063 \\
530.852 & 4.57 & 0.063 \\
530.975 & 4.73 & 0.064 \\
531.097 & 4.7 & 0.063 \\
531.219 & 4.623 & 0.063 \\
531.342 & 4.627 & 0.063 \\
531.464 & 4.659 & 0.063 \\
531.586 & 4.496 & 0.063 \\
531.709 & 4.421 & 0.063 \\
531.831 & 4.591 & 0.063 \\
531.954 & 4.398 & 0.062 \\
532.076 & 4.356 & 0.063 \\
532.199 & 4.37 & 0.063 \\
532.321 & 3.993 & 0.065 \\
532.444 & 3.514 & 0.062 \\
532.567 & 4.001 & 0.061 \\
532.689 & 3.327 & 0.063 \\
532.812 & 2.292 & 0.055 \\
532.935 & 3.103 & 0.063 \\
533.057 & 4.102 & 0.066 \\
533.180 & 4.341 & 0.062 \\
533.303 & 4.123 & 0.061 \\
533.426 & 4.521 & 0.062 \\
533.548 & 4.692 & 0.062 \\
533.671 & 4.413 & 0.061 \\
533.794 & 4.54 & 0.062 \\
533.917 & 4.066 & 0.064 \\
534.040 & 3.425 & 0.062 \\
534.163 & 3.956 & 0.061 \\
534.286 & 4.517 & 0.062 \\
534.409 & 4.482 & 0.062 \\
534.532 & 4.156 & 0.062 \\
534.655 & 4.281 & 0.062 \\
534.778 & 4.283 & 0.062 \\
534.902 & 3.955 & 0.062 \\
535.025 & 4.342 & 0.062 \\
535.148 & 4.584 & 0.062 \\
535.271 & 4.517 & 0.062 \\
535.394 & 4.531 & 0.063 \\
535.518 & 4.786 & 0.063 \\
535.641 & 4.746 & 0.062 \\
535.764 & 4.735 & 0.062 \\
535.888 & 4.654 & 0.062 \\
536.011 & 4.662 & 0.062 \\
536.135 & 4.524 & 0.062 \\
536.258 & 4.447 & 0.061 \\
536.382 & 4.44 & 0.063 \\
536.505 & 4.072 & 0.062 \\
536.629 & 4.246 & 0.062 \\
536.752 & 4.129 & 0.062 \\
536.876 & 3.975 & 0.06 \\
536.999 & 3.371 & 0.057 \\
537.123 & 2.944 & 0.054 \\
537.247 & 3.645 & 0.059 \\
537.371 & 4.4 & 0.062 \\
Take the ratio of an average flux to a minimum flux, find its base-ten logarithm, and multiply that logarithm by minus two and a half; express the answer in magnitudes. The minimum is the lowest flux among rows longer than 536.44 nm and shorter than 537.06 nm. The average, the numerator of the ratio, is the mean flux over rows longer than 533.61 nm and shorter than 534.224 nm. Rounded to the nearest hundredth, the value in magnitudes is -0.21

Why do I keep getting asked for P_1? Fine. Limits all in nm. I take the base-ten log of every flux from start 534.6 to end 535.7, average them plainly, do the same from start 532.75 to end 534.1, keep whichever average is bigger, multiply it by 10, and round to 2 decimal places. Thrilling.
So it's 6.47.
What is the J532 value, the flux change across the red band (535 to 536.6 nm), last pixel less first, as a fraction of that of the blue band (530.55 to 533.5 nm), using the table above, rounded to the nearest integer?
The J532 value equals 10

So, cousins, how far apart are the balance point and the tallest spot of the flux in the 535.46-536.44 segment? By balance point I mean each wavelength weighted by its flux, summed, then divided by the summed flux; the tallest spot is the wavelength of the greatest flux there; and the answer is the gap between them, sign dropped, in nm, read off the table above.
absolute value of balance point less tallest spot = 0.42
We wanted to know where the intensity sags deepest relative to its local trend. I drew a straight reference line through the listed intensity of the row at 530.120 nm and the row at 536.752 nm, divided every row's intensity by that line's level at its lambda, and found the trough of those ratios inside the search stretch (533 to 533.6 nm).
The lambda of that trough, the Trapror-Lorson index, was 533.057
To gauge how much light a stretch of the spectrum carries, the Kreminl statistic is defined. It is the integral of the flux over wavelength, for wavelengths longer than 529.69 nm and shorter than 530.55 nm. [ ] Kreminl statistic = 3.5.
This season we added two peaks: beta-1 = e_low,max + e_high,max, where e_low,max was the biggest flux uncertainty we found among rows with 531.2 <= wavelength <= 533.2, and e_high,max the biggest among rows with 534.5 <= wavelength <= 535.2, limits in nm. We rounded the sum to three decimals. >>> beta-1 0.128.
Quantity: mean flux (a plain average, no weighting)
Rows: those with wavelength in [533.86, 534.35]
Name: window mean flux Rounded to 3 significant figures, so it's 3.99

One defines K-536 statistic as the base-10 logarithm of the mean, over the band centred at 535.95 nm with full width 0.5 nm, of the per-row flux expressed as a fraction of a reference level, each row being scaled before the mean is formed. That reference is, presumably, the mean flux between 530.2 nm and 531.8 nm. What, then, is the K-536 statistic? 0.008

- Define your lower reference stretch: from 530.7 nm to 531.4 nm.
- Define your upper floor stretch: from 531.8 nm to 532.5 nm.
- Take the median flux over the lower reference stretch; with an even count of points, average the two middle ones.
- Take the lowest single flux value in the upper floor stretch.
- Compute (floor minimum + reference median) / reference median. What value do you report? 1.76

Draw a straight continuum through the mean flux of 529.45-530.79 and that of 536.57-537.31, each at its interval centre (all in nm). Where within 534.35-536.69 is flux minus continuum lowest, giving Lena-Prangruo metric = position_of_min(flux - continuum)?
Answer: 534.902 nm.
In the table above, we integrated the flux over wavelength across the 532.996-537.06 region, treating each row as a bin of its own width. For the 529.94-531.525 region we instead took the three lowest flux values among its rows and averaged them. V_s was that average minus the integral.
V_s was -13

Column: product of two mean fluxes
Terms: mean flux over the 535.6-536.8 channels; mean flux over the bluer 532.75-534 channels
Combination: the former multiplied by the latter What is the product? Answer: 17.9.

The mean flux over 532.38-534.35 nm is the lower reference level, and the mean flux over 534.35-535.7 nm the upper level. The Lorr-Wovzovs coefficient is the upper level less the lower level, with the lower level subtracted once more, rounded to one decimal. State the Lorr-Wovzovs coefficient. -3.4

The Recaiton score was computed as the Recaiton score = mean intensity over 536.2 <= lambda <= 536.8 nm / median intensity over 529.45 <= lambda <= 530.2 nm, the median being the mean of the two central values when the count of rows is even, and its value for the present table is 1.07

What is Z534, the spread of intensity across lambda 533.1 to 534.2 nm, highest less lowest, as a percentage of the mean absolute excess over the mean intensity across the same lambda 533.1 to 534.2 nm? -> 421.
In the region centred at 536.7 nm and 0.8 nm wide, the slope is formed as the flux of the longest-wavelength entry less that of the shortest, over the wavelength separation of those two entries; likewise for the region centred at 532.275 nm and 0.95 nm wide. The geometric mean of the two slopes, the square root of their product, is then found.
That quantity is 1.6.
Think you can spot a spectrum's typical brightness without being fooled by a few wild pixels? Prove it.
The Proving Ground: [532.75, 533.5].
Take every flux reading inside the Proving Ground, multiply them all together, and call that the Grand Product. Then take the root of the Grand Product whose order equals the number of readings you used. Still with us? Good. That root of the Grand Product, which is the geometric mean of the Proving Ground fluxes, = 3.65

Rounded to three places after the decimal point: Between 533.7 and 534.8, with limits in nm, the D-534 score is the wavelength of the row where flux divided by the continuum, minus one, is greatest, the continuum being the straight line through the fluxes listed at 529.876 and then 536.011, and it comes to 533.794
